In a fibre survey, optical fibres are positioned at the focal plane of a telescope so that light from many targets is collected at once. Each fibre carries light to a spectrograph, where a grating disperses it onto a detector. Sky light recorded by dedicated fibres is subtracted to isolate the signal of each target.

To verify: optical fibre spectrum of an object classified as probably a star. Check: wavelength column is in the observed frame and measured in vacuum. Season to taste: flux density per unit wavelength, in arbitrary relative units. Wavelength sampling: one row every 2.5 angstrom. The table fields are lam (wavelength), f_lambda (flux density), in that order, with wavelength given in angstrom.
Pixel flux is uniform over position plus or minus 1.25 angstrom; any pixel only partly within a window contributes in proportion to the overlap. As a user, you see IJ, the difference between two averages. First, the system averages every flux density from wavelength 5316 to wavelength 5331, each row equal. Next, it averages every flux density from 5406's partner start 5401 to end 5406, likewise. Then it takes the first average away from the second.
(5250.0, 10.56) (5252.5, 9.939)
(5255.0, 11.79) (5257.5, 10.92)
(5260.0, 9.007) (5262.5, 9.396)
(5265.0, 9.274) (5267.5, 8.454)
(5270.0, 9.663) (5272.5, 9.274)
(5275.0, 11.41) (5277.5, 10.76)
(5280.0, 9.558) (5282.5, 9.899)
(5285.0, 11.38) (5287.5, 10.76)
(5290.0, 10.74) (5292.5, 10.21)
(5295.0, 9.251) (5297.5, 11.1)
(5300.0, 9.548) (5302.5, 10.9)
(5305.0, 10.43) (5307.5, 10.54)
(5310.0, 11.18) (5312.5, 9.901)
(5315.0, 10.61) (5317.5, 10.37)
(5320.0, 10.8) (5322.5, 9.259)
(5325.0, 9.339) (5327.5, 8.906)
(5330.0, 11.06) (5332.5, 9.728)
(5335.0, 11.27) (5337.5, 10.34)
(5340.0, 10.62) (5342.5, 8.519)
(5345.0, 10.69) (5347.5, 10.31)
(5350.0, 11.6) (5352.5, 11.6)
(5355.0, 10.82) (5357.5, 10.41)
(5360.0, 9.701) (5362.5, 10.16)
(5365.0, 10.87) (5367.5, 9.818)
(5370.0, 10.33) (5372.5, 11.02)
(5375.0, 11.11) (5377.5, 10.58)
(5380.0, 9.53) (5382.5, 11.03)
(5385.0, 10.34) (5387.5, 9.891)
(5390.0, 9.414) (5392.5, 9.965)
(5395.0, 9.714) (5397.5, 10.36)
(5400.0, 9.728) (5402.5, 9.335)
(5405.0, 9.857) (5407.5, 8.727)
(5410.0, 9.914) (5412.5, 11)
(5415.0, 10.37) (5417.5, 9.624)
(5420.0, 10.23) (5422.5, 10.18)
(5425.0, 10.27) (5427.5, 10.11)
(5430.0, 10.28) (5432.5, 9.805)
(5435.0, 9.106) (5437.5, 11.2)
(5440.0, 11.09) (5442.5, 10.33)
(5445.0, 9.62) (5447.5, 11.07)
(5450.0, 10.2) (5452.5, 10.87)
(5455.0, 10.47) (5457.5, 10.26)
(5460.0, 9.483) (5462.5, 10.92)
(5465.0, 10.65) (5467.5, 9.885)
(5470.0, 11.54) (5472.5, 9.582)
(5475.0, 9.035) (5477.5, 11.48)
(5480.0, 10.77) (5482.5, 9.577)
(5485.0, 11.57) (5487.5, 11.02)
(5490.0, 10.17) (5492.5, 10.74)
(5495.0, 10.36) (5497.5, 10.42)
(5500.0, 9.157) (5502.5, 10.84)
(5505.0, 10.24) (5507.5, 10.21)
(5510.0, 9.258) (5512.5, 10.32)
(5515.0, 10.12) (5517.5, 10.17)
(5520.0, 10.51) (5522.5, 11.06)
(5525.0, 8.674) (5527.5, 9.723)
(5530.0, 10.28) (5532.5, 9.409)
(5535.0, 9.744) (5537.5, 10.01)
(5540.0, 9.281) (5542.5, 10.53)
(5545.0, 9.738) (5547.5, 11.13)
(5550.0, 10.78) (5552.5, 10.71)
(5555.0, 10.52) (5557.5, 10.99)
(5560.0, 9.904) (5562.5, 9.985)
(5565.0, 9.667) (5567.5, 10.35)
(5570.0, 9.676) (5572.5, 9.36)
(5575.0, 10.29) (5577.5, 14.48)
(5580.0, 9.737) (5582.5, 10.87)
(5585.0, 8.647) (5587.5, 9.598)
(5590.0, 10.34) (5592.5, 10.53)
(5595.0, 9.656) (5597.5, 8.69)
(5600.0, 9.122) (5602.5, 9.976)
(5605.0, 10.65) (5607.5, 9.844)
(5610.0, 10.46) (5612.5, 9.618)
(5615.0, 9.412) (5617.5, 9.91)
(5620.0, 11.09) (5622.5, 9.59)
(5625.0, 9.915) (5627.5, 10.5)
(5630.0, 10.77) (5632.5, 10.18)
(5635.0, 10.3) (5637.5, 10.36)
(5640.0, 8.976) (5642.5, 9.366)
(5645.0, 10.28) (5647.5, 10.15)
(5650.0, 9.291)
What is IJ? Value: -0.4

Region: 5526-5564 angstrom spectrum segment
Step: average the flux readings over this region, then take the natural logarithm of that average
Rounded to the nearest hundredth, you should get 2.32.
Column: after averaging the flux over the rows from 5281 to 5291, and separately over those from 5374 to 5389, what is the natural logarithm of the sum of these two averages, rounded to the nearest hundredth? 3.05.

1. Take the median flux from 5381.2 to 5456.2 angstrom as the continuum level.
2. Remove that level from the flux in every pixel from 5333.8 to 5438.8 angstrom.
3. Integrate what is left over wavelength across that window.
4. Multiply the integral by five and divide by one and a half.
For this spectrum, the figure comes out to 14.7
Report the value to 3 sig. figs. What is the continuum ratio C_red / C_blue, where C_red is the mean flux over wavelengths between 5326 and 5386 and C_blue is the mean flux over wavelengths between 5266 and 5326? 1.02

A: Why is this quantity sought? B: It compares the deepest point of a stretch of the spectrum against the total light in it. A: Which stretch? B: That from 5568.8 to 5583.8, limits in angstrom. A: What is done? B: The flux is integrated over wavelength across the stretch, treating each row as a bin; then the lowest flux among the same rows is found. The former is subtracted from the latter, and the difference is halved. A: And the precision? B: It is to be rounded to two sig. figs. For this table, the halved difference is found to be -76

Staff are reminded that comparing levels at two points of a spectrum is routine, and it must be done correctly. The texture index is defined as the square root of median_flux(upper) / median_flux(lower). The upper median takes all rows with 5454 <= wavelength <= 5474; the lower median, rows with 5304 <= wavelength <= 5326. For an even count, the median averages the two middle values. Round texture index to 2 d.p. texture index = 1.00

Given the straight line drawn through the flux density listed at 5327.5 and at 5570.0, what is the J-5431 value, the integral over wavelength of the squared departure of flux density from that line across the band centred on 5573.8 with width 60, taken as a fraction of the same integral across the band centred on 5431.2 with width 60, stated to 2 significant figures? 1.3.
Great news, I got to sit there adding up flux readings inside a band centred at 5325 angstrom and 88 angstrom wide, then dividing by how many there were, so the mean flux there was 10.4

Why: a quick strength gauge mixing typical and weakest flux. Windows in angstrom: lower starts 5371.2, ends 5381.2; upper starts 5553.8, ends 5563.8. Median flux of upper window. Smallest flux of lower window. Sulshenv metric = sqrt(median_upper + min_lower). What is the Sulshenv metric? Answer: 4.45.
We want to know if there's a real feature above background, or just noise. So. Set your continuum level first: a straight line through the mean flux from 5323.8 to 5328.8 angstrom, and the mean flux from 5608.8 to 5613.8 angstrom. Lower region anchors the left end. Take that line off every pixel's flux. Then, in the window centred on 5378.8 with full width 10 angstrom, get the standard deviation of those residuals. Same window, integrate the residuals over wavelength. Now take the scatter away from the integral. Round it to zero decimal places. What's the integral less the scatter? 12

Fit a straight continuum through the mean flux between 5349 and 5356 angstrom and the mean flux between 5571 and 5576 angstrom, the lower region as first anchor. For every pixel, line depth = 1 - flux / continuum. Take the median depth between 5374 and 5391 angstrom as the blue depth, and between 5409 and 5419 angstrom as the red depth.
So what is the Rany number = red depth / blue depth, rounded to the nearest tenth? 1.0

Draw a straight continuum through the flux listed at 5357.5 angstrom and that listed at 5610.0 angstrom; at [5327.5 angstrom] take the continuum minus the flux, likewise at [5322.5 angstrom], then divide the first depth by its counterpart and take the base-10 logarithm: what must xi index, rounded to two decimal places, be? 0.12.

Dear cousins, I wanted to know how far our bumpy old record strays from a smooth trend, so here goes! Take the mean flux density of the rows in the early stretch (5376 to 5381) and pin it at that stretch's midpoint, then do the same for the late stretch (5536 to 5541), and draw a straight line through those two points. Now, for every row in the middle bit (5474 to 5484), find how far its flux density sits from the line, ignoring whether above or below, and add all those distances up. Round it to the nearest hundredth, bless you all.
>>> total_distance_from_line 3.64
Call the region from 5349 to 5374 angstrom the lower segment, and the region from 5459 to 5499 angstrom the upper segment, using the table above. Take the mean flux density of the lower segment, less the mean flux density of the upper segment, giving 0.18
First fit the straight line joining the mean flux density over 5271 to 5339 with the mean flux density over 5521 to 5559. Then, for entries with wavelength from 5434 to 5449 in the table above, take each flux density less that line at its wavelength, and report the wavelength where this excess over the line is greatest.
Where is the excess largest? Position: 5437.5 angstrom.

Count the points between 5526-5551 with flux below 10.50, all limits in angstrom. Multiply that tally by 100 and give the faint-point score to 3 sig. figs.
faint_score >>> 700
